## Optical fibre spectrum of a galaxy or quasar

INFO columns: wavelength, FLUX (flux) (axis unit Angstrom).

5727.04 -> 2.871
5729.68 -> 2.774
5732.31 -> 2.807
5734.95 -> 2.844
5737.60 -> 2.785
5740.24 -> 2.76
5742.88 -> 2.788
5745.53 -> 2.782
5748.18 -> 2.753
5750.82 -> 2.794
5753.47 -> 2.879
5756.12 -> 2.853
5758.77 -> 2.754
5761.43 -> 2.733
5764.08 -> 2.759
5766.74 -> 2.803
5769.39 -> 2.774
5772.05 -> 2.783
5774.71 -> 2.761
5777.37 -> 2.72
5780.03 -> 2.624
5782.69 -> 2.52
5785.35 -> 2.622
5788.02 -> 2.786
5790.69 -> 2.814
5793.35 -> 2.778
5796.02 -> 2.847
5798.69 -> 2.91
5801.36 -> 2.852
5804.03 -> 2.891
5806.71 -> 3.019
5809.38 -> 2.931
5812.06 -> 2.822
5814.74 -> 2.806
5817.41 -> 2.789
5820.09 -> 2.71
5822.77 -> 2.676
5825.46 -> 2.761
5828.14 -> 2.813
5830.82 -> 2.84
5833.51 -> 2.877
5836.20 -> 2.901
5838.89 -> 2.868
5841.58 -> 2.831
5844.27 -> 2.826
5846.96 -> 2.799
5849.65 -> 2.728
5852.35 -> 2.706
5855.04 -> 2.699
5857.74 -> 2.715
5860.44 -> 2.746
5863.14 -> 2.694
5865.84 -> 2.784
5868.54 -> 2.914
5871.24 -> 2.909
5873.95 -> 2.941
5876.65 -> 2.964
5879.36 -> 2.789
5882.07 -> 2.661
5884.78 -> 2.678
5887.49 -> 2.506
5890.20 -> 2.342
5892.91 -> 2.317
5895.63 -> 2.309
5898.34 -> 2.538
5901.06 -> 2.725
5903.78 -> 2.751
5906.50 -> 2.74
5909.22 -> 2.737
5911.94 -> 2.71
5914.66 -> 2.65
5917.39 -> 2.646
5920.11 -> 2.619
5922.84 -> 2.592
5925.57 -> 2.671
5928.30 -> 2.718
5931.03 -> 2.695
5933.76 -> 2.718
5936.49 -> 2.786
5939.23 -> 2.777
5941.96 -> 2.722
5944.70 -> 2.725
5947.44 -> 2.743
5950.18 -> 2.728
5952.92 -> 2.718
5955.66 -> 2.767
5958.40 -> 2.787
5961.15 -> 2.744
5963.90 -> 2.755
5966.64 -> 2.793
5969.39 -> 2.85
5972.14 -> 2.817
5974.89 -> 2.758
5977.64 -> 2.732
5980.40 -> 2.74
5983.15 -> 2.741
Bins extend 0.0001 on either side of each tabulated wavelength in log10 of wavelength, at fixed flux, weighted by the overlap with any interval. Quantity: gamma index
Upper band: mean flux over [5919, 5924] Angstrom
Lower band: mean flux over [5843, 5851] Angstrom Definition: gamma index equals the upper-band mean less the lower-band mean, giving -0.18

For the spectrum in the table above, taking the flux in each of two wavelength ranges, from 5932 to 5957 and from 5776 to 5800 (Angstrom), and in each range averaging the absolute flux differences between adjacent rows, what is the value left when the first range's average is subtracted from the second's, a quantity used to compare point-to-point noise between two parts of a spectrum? 0.05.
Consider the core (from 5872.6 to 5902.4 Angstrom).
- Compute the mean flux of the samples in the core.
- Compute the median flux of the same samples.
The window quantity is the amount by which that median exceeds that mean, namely 0.046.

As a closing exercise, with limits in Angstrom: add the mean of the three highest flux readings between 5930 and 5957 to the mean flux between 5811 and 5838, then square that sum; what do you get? 31.1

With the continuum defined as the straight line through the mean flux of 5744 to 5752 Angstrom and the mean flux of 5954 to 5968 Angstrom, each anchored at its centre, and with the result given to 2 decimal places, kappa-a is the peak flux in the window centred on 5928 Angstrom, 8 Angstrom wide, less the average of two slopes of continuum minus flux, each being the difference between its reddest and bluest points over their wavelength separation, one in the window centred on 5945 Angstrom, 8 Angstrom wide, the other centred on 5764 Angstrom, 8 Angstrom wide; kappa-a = 2.73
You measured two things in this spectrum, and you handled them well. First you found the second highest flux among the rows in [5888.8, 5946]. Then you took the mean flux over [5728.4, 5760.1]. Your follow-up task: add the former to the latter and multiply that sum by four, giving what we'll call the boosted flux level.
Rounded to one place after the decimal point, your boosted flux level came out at 22.3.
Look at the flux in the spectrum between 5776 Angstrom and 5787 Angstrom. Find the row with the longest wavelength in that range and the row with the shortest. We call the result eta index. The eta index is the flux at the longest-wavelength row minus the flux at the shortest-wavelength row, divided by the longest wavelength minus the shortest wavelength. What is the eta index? -0.012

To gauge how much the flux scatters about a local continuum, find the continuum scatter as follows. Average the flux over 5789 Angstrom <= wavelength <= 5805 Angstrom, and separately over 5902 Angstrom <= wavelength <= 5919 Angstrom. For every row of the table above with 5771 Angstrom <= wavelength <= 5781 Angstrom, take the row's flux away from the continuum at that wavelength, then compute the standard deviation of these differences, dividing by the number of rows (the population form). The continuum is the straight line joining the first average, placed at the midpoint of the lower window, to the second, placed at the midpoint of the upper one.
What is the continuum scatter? 0.057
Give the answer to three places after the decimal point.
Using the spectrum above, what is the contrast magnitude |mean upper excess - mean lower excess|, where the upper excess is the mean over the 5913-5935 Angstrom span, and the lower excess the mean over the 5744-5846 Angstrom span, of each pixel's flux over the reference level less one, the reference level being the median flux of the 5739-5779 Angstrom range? 0.048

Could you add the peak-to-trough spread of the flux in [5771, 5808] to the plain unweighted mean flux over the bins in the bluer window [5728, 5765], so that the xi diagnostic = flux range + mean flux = 3.29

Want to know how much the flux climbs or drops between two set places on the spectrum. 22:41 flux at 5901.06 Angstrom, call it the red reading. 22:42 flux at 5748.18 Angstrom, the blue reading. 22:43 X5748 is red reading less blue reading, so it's -0.03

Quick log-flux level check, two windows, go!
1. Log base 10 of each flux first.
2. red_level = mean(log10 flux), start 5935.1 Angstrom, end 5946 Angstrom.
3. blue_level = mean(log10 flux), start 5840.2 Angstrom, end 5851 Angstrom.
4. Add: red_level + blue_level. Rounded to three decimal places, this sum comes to 0.886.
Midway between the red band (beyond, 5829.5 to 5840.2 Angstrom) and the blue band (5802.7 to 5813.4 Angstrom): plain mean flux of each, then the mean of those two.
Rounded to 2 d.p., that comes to 2.89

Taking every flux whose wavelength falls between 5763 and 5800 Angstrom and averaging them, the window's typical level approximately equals 2.75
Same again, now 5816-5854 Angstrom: 2.79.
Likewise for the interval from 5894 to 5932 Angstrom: 2.65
